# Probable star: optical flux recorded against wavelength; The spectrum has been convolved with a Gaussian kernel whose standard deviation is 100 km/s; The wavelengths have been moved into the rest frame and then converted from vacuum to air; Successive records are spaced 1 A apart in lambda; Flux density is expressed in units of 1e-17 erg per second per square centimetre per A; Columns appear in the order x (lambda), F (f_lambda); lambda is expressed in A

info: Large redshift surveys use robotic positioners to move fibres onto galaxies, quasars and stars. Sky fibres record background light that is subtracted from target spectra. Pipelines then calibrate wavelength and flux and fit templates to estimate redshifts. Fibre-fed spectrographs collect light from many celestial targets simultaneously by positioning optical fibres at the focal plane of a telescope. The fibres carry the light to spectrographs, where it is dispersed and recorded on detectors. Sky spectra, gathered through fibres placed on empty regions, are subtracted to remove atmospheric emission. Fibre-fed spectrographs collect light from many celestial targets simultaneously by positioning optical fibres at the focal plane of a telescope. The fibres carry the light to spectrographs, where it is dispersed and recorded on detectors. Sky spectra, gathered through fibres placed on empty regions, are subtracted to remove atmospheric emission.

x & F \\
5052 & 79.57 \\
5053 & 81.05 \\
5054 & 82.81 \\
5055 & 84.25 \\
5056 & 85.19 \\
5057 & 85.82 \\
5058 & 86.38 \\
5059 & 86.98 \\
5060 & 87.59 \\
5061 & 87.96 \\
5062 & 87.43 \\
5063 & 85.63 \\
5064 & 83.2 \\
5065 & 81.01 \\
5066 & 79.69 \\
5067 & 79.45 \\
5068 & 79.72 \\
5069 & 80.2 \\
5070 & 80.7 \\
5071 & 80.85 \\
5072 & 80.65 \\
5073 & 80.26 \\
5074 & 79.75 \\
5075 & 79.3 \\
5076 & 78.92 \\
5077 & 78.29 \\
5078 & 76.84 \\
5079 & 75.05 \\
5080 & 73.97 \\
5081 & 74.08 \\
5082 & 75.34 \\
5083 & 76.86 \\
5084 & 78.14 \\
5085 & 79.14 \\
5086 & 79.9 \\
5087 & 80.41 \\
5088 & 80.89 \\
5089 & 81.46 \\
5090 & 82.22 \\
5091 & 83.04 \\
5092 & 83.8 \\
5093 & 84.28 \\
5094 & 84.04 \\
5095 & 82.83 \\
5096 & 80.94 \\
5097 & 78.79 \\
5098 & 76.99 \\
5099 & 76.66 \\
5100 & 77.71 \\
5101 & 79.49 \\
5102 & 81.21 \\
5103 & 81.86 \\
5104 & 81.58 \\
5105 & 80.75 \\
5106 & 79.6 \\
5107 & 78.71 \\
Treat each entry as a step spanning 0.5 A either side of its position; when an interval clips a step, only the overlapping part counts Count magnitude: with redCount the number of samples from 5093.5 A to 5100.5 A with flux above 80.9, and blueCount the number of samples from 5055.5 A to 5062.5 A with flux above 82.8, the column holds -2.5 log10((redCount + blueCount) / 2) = -1.75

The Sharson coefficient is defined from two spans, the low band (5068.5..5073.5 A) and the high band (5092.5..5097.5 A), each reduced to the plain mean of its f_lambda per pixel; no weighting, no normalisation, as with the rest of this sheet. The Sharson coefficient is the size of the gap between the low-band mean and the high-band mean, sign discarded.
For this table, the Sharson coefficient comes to 2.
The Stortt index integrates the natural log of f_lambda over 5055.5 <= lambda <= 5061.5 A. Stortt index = 26.77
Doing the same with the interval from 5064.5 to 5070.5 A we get 26.30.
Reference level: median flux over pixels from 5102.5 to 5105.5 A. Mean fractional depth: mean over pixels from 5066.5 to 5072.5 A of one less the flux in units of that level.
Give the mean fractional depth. 0.016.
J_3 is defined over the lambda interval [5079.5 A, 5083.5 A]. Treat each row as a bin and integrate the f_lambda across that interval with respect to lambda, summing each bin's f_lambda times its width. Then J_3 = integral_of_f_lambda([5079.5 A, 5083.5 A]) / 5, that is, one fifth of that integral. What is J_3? 60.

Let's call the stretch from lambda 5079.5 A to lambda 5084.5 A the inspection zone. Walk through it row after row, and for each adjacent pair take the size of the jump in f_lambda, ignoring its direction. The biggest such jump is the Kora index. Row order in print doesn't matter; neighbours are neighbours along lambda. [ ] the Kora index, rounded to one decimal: 1.5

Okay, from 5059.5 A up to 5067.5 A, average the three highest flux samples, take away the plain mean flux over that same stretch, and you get 3.7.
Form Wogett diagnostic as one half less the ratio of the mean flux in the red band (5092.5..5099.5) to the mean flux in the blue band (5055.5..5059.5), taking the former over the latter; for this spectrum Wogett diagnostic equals -0.44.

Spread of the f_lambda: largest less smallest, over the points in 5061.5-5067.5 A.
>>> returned 8.0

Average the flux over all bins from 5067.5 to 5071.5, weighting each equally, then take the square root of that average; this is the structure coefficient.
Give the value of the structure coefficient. 8.96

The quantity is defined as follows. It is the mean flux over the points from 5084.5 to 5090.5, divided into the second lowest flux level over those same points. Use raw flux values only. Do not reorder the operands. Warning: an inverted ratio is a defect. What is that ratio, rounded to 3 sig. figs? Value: 0.990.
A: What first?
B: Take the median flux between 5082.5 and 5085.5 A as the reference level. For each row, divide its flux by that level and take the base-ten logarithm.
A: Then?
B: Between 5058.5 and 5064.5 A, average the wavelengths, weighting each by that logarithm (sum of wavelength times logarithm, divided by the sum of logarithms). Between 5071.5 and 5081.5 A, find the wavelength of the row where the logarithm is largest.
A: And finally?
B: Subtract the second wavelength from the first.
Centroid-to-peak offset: -10.7 A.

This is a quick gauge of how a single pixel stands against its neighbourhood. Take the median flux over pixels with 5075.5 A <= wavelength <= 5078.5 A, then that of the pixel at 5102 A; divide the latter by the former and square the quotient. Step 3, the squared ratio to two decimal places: 1.08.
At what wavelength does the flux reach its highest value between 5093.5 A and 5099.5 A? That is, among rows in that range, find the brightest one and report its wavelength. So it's 5094 A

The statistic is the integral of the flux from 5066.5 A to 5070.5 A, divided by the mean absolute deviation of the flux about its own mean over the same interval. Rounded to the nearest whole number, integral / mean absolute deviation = 740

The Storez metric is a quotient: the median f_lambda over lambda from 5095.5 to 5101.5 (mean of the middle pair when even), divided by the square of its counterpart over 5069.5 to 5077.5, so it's 0.0122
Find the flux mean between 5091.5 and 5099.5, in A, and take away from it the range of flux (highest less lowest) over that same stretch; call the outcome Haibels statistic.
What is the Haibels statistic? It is 73.4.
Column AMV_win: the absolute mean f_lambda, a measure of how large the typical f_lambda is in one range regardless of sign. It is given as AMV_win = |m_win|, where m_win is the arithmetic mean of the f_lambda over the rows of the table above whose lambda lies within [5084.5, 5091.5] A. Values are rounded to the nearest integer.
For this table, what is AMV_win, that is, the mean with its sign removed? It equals 81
